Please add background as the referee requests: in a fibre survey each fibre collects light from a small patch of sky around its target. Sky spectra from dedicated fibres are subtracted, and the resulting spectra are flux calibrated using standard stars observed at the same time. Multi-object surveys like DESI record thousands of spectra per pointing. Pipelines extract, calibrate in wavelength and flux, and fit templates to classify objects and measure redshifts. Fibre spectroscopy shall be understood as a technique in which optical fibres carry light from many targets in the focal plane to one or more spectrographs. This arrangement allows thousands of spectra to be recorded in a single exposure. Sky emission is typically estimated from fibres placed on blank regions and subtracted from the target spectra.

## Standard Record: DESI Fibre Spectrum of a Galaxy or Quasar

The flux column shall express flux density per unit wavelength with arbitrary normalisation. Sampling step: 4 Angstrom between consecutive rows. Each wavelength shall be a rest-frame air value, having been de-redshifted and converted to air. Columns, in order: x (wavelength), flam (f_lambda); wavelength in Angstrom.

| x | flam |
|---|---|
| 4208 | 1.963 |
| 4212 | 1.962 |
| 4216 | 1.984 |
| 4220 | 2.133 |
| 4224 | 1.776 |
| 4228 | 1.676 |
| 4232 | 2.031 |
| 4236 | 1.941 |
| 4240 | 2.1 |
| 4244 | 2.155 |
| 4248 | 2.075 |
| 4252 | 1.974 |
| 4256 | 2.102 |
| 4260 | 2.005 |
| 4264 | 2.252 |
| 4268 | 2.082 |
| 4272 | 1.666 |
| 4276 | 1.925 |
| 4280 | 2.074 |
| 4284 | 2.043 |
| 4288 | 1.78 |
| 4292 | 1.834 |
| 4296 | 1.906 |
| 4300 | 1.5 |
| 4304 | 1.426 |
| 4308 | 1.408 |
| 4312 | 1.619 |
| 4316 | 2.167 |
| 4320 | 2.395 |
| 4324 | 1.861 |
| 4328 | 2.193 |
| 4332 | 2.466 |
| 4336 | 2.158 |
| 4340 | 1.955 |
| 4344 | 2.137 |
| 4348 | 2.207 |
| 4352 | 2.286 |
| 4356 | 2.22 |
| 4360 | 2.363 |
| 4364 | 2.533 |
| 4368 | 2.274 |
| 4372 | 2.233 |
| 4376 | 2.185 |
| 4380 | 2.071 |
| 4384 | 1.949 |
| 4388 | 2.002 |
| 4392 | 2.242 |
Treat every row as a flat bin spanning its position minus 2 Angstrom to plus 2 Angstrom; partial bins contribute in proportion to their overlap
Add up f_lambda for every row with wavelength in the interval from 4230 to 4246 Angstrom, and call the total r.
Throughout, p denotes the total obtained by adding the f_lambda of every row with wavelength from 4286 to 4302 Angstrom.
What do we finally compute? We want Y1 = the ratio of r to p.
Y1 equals 1.17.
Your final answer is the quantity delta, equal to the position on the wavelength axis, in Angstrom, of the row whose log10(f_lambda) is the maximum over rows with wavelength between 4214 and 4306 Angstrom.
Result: 4264 Angstrom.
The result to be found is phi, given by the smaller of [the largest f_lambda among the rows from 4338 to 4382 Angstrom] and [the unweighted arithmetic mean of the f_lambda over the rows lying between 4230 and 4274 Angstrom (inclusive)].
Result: 2.03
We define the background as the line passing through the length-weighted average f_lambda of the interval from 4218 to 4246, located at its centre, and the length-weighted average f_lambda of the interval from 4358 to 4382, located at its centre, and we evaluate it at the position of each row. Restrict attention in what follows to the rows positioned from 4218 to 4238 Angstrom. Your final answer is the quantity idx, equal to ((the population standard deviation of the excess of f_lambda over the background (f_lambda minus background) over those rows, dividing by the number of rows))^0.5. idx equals 0.41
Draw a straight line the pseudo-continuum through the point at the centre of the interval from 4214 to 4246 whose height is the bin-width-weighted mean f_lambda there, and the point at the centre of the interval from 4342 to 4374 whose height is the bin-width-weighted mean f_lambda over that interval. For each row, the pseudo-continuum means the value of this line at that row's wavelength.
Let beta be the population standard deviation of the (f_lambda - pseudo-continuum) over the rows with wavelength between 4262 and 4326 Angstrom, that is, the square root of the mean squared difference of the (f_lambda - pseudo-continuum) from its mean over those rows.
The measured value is 0.30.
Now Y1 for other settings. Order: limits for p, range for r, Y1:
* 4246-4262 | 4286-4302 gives 0.86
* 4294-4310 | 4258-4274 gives 1.28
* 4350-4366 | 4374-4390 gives 0.87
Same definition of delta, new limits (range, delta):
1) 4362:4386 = 4364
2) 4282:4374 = 4364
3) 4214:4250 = 4244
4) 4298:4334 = 4332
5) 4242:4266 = 4264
